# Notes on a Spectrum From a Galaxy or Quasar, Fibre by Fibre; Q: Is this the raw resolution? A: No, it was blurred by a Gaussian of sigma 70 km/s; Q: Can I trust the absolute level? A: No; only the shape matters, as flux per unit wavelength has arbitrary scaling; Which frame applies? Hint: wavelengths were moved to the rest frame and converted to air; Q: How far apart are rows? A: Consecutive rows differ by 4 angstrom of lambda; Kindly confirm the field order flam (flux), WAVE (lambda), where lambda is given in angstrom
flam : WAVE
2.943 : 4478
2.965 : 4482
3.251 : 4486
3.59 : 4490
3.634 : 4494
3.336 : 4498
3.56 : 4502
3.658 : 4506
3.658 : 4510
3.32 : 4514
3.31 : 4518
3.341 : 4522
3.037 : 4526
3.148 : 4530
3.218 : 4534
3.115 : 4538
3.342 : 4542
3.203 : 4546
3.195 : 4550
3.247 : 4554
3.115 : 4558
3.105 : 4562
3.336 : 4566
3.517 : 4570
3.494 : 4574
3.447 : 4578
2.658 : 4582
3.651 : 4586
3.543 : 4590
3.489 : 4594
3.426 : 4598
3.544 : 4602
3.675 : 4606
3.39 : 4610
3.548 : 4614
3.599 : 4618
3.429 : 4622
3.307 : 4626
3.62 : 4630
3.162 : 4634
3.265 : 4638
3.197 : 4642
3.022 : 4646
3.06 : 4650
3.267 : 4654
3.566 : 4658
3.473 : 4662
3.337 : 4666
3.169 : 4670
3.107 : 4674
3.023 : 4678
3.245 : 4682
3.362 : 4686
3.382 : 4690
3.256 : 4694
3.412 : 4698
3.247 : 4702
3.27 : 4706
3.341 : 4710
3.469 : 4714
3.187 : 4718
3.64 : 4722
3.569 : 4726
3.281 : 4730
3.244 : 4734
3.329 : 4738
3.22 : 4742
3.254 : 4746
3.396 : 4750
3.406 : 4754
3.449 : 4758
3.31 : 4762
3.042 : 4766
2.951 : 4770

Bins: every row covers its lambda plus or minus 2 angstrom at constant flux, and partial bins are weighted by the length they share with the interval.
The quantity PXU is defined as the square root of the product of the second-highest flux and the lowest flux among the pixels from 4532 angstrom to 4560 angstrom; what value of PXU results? 3.18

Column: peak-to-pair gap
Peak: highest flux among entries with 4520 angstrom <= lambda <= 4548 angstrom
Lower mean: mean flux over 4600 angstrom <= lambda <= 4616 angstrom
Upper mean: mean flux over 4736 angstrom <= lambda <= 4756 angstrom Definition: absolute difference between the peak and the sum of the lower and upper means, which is 3.52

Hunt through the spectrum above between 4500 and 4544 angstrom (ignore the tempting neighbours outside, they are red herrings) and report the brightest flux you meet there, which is 3.658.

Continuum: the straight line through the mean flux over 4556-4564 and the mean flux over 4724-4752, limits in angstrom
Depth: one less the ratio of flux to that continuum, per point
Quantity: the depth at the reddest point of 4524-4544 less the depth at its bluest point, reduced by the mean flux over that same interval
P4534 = -3.26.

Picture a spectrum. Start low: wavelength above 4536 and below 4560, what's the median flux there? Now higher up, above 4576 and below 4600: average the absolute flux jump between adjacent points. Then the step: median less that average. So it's 2.8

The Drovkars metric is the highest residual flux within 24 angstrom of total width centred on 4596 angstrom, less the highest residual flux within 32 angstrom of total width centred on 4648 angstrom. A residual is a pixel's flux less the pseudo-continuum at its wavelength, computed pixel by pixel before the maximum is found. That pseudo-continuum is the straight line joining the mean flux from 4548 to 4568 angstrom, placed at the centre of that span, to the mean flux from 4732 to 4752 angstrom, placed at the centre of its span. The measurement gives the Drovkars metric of 0.13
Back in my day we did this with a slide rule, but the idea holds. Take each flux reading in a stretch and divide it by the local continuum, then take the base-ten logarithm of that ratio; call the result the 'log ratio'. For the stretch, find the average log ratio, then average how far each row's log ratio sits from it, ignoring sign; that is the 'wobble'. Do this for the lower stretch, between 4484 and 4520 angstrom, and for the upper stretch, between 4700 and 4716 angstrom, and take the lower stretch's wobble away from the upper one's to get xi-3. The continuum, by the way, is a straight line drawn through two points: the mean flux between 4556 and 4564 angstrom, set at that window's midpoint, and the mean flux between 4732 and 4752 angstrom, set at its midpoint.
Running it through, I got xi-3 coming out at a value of -0.011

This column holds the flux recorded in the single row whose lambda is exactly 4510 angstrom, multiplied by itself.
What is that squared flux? 13.4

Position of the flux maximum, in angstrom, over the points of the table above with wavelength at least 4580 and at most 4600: 4586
